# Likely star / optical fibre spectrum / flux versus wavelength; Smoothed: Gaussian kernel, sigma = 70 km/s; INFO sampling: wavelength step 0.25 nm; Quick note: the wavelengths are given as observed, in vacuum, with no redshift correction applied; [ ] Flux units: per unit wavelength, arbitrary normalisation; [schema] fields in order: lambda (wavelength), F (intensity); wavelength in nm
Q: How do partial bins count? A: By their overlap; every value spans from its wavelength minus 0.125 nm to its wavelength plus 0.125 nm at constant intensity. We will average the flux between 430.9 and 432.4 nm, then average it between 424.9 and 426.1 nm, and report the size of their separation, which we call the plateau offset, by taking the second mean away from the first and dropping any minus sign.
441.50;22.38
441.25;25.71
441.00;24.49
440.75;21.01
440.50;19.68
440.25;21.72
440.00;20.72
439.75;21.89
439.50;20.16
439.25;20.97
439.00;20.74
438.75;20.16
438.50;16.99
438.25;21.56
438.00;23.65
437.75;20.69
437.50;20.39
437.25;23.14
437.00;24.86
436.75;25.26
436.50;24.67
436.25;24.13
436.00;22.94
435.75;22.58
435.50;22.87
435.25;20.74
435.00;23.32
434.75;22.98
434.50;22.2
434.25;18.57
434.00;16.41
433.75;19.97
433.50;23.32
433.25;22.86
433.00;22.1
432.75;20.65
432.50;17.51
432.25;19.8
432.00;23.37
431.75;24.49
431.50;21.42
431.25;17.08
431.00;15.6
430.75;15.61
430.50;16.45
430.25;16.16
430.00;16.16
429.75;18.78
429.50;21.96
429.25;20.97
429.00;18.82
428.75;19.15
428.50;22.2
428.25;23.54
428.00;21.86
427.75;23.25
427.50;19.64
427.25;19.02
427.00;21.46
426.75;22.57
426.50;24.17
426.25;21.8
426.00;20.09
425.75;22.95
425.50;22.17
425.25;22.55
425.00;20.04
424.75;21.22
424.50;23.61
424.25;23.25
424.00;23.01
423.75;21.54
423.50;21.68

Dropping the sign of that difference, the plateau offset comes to 1.3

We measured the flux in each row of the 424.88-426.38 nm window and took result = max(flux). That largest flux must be 22.95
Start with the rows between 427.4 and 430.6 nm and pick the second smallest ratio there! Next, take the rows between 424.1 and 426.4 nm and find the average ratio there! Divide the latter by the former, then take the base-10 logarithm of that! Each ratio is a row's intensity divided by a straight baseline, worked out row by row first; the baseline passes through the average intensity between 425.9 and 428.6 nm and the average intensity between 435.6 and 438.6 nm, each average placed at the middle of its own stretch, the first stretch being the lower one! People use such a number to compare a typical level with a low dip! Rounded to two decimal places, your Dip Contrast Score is 0.14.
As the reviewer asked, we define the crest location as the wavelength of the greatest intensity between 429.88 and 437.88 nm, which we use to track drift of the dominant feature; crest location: 436.75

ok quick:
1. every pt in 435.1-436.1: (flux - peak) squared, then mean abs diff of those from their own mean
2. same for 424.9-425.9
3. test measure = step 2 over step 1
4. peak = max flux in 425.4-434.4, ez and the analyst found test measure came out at 1.4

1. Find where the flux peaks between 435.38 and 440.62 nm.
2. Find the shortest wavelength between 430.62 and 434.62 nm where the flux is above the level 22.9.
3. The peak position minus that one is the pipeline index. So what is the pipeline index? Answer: 5.00 nm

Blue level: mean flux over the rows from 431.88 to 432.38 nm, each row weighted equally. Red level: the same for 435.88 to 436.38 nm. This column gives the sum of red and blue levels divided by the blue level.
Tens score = 2.09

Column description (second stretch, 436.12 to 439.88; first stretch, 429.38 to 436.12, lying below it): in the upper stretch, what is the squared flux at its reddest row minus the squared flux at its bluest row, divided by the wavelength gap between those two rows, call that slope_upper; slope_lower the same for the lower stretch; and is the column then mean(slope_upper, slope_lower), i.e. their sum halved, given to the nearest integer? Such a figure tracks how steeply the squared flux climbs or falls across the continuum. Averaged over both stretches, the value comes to -11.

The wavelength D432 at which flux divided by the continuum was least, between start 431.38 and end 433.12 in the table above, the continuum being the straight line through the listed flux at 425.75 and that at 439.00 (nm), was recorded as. 432.50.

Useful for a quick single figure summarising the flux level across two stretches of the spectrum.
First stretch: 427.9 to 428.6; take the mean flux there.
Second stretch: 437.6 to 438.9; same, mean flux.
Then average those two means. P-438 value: 21.6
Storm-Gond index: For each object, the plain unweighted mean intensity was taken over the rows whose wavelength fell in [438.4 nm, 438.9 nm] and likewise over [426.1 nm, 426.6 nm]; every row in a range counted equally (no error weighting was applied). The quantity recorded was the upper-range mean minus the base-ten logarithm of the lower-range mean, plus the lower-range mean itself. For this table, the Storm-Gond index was 40.2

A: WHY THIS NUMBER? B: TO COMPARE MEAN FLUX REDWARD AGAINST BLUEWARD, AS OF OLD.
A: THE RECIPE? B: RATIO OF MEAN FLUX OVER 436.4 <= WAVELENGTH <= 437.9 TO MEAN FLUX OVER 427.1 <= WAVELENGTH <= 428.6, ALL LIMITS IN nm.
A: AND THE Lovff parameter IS 1.07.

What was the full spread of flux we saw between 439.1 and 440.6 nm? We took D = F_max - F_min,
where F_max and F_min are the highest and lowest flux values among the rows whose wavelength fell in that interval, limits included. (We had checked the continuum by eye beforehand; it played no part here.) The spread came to 2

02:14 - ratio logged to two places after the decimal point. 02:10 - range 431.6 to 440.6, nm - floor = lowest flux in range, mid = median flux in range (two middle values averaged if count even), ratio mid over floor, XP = 1.33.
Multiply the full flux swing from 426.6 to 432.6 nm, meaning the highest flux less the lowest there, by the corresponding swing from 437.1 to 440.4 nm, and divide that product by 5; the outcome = 12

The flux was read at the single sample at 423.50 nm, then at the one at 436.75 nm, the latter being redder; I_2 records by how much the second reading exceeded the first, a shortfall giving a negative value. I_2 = 3.6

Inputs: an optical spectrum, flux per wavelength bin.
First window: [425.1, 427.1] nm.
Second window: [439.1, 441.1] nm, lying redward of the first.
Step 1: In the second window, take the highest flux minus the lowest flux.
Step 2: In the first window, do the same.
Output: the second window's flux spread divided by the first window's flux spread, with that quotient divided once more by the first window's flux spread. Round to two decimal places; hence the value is 0.29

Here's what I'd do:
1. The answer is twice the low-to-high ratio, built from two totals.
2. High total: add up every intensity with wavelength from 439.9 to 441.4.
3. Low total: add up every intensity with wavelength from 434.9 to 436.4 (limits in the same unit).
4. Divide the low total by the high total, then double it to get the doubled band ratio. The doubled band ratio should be 2.05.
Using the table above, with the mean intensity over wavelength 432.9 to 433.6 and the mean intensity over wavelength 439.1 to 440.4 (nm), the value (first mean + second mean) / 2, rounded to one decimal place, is 21.9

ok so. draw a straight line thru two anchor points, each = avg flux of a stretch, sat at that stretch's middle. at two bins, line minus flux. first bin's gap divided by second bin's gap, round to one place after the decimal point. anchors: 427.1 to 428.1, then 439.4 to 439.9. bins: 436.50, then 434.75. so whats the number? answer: 1.8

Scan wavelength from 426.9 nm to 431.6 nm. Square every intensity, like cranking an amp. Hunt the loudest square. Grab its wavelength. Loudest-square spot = 428.25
